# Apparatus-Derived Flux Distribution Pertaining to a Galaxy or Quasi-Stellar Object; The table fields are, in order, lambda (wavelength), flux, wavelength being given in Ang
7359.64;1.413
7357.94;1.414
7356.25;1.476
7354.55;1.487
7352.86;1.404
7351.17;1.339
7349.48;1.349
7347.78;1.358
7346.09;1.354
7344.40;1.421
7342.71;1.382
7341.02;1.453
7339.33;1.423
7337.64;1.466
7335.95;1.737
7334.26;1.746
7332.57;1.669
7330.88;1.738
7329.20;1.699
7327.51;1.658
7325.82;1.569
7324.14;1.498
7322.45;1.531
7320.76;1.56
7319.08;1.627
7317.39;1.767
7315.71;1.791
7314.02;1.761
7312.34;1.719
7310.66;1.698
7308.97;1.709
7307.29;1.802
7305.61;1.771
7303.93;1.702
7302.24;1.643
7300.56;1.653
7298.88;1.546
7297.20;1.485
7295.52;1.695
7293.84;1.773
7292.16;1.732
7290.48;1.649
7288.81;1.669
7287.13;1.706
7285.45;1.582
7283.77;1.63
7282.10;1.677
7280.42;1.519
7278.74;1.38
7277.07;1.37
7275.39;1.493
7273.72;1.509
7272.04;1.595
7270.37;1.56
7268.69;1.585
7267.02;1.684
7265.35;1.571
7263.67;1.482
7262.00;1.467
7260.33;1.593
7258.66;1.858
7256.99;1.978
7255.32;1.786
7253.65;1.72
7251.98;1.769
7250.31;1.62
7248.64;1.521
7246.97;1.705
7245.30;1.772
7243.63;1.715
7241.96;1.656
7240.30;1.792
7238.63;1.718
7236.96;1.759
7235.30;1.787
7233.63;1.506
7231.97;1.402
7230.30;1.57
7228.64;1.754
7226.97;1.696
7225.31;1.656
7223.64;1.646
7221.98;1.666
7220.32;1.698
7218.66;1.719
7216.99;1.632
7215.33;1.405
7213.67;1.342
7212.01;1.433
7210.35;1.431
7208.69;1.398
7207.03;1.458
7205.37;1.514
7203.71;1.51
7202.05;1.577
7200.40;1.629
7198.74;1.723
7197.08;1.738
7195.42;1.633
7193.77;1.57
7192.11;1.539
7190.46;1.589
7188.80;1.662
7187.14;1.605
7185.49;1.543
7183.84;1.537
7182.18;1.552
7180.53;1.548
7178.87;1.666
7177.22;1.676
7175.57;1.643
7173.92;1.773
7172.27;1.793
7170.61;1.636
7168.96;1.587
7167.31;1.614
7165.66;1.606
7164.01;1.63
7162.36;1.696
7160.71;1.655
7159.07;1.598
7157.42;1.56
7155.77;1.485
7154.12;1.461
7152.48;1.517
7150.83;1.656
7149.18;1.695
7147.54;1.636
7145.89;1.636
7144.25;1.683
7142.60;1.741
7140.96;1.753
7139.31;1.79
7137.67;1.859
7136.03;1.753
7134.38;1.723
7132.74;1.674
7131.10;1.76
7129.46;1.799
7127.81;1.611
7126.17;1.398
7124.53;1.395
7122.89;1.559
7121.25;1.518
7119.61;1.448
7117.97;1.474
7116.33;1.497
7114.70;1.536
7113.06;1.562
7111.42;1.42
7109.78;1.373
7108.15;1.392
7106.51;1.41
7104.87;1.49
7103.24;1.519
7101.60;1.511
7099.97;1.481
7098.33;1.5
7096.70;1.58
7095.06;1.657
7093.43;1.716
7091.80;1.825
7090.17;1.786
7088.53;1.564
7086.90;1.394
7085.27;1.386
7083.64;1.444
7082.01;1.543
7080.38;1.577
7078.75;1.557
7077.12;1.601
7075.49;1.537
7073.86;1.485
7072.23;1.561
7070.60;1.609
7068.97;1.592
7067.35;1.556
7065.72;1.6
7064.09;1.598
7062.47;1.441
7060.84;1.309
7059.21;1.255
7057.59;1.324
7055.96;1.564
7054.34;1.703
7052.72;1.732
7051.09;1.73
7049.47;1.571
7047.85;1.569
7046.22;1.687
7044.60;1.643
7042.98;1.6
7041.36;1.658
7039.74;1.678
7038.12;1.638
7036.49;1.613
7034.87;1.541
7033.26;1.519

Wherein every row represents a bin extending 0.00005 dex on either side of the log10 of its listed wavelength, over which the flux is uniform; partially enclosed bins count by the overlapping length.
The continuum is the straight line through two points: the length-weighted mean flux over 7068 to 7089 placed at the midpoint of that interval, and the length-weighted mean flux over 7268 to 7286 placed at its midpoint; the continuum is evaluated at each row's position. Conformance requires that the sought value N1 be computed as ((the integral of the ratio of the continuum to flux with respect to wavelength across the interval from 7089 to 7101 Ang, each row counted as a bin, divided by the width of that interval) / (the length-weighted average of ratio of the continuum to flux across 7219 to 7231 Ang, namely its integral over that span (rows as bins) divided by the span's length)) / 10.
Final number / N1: 0.102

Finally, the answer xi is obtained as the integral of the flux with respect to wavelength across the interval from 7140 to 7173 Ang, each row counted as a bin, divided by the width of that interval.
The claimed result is 1.63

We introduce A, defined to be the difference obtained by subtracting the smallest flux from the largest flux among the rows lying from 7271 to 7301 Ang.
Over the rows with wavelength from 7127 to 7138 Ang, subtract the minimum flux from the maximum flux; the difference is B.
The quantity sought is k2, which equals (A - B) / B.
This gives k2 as 0.6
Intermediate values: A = 0.40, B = 0.2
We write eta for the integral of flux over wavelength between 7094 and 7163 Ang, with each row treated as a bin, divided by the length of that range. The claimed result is 1.58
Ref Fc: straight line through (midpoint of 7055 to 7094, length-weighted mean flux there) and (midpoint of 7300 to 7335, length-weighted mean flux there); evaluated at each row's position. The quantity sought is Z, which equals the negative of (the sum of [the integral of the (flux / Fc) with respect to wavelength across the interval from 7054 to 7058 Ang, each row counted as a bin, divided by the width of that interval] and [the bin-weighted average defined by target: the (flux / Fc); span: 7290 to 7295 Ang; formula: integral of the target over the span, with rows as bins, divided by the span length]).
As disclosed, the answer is -2.04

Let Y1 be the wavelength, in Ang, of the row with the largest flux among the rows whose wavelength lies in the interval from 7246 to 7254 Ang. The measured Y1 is 7251.98 Ang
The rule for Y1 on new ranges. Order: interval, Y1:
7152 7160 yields 7159.07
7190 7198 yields 7197.08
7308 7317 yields 7315.71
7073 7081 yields 7077.12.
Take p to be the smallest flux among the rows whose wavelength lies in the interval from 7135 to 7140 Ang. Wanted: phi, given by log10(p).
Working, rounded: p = 1.753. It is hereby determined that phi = 0.244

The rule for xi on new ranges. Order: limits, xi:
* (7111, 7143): 1.61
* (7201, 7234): 1.55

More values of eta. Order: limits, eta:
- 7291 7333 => 1.67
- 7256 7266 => 1.66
